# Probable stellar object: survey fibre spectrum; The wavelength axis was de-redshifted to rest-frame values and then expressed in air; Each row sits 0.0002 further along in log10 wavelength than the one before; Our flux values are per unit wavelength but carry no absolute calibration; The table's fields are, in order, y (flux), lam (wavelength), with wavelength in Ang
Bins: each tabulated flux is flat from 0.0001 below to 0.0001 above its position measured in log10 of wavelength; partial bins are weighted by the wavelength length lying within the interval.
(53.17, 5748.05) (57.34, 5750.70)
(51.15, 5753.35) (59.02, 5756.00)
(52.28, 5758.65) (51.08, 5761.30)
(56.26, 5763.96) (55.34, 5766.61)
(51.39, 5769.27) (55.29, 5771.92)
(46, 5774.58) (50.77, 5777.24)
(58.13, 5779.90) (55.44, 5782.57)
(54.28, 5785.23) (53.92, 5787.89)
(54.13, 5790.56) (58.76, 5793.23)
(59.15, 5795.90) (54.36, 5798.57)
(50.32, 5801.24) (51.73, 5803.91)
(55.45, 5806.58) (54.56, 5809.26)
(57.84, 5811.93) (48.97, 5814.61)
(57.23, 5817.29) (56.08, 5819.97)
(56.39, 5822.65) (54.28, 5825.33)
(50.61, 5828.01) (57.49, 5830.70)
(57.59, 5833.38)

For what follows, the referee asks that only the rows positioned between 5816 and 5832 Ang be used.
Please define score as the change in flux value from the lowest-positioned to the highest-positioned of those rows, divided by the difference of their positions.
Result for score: 0.02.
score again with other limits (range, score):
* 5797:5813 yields 0.26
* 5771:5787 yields -0.08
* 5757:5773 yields 0.23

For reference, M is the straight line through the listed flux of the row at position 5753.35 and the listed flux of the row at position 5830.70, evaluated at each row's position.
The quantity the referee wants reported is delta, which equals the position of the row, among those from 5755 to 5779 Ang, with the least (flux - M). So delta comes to 5774.58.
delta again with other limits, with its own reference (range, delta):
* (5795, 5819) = 5814.61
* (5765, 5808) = 5774.58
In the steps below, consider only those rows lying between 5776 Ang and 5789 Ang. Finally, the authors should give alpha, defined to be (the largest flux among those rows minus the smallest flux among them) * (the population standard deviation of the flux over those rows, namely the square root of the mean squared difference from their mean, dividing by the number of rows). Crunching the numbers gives 18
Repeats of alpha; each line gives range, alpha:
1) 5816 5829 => 16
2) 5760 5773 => 11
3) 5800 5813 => 20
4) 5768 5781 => 50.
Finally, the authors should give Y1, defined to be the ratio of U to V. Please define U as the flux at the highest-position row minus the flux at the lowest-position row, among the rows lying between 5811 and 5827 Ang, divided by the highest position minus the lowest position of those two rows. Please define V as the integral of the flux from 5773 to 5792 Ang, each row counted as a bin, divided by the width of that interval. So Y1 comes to -0.005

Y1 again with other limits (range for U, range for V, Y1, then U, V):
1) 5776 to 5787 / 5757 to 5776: 0.008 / 0.4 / 52.6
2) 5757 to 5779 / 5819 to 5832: -0.001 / -0.1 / 54.9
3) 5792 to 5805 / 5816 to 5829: -0.012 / -0.7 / 55.0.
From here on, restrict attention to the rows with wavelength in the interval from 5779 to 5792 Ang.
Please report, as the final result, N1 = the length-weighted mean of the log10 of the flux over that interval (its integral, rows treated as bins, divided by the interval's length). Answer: 1.74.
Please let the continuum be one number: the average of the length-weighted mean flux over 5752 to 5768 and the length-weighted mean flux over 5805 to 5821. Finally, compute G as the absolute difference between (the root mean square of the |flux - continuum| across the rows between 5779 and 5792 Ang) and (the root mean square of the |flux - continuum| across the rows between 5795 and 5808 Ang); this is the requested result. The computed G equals 1.4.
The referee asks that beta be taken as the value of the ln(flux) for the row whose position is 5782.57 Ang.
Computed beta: 4.015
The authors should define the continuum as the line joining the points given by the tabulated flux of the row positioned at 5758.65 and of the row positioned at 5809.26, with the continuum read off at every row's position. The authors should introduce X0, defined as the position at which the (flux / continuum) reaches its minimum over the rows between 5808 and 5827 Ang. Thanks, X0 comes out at 5814.61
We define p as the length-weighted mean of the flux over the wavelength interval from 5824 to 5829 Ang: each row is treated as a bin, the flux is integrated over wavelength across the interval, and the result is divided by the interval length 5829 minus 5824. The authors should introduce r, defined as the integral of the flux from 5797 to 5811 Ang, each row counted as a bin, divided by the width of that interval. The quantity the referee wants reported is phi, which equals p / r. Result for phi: 0.982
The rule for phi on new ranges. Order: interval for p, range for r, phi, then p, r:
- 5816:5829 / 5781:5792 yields 1.009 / 55.0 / 54.5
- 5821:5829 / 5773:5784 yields 1.026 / 54.0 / 52.6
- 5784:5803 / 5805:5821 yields 0.999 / 54.9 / 54.9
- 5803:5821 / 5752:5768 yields 1.008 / 54.6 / 54.2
